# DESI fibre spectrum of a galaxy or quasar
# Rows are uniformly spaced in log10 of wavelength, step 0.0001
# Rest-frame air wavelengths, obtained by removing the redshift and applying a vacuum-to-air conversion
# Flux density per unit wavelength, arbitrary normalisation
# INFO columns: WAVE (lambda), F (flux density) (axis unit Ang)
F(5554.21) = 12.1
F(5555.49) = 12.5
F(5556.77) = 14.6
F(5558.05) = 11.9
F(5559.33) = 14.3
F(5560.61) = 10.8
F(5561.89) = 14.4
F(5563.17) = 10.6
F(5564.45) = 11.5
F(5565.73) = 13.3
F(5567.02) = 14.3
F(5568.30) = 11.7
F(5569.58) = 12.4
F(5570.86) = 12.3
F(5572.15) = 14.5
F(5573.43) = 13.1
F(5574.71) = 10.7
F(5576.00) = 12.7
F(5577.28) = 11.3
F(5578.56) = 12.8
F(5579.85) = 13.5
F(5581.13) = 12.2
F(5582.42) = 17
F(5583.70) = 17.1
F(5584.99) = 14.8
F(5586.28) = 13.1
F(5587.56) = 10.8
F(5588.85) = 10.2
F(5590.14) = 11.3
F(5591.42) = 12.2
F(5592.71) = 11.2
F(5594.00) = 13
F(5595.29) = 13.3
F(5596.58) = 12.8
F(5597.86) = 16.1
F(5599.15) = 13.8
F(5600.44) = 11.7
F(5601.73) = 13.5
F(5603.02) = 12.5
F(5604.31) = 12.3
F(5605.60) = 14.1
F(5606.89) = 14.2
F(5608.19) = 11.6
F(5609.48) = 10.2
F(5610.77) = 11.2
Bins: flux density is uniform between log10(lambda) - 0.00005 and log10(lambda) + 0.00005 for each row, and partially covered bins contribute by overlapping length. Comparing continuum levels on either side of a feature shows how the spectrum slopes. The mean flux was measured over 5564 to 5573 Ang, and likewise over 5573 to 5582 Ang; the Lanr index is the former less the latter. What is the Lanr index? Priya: 0.5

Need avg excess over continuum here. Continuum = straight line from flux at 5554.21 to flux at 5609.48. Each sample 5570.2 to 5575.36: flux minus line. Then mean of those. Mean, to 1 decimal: 1.2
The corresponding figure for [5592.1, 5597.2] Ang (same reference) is 1.9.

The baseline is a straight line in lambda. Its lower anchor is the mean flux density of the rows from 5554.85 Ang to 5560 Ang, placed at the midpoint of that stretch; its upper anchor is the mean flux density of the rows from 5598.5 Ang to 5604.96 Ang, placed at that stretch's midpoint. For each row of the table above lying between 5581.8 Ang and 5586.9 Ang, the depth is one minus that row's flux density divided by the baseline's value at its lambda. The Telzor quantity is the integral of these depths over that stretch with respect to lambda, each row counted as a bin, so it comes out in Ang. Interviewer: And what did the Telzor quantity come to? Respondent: -1.0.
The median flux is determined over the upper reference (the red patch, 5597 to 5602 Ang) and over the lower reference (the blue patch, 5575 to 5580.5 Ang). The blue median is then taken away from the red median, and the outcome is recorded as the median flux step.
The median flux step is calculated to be 0.9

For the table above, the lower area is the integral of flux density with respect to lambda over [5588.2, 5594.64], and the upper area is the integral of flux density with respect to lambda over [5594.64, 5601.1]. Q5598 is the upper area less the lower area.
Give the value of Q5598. 13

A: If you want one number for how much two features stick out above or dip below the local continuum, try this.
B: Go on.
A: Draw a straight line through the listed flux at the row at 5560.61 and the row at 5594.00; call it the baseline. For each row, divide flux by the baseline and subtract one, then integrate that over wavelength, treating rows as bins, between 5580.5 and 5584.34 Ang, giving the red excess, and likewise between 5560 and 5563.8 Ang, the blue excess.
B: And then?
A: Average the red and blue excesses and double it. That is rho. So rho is 1.4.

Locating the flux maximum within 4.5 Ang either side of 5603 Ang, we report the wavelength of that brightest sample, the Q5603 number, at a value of 5606.89 Ang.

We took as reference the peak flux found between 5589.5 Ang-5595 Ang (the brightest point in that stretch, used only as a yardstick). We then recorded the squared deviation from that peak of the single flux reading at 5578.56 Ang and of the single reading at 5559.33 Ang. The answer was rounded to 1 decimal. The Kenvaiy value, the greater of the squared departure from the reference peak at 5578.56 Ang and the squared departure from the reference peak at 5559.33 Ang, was 1.7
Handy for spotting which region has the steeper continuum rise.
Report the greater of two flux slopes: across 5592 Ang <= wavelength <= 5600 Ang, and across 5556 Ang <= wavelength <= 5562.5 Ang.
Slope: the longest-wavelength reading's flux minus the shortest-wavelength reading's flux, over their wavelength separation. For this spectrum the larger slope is 0.40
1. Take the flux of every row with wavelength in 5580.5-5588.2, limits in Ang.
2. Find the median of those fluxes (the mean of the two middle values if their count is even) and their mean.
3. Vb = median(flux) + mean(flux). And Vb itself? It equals 28.1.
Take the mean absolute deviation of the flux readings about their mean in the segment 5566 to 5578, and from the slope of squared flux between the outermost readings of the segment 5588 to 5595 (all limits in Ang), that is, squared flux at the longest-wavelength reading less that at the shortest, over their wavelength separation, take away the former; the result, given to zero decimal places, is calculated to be 12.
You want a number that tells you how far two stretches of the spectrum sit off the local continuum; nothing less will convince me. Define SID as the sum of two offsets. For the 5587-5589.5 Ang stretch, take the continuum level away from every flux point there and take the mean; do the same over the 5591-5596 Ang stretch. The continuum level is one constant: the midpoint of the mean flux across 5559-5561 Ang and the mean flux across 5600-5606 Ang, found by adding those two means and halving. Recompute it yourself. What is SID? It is -2.4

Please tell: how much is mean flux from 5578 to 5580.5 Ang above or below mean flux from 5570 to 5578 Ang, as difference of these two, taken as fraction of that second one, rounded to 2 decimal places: 0.06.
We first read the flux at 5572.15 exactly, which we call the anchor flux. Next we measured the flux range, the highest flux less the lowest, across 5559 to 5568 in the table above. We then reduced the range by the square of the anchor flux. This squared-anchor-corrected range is -206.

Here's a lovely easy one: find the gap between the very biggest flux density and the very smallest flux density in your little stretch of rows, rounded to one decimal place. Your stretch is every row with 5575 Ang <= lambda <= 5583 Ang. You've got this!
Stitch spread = 5.7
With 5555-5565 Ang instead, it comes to 4.0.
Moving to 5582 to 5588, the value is 6.3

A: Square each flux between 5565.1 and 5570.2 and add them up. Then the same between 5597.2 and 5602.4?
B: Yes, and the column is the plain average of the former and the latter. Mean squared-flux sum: 720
